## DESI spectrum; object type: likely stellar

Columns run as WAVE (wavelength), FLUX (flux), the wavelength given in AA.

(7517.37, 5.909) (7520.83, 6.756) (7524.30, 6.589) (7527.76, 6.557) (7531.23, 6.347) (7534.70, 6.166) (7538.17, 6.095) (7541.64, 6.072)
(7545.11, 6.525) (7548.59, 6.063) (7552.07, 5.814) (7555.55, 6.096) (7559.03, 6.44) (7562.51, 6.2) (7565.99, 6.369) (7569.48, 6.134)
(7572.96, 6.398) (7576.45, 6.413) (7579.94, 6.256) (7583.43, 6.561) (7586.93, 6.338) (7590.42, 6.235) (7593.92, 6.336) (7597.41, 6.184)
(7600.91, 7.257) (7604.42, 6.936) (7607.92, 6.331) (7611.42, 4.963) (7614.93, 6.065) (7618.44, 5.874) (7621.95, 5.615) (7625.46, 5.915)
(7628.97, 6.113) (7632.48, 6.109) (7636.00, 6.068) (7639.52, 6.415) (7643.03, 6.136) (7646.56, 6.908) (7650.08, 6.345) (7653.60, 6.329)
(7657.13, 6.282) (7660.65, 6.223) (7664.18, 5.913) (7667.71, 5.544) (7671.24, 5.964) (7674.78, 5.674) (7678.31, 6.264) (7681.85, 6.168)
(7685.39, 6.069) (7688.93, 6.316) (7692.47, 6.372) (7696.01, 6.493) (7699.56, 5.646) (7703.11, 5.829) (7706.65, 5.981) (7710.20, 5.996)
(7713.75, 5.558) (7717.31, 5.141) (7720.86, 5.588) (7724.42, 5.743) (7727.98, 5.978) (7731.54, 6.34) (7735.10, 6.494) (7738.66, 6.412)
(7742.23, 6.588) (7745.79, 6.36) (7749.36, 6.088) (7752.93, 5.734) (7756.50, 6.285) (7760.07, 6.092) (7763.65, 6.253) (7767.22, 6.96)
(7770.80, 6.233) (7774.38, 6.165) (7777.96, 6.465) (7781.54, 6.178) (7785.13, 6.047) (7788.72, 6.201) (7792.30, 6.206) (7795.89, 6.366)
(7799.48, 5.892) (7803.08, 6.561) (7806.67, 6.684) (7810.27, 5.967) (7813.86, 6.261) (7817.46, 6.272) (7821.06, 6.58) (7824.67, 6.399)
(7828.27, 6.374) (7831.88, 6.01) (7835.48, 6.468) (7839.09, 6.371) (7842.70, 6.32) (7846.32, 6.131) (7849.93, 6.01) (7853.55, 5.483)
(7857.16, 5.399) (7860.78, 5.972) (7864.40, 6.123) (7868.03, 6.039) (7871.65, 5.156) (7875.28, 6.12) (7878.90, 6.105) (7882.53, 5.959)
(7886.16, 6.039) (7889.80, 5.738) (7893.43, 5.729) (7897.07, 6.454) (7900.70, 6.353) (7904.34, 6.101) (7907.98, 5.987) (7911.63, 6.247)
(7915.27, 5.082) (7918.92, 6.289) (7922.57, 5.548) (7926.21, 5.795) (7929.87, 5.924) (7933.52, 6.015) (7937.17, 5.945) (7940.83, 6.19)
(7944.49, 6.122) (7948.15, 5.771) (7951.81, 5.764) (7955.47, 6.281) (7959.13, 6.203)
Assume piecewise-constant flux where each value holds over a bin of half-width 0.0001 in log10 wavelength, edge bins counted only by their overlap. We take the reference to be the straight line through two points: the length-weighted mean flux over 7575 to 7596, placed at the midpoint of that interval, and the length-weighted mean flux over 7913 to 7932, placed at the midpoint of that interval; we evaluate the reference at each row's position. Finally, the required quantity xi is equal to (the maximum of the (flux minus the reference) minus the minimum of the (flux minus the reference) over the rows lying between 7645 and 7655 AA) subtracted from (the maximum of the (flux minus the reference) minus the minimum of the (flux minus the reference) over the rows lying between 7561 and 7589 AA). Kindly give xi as -0.11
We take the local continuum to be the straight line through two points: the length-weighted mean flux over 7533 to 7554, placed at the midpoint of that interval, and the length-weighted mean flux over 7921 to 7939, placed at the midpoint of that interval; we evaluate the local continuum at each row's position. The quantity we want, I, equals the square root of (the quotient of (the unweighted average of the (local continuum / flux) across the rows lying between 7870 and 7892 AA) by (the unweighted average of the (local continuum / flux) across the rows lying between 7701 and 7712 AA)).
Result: 1.00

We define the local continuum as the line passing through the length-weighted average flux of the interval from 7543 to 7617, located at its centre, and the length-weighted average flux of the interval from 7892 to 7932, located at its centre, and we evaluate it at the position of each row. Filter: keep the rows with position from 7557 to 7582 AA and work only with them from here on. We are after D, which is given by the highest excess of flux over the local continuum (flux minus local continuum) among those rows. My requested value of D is 0.1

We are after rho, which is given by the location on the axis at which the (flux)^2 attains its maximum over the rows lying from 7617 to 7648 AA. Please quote 7646.56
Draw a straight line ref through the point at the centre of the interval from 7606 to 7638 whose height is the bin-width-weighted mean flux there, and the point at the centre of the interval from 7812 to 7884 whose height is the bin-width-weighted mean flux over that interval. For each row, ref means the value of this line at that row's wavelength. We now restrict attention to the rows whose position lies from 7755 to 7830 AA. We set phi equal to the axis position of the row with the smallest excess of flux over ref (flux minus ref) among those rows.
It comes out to 7799.48 AA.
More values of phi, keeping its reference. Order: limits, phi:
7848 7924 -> 7915.27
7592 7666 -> 7611.42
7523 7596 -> 7552.07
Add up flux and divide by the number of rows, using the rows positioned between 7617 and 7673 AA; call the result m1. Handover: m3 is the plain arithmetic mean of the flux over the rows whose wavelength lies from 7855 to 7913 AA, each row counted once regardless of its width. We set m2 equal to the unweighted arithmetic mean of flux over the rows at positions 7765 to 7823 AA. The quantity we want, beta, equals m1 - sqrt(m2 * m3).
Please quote -0.03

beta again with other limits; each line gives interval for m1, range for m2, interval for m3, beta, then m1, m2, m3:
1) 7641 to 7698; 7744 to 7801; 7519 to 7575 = -0.07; 6.2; 6.220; 6.29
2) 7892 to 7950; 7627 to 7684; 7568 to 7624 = -0.23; 6.0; 6.153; 6.24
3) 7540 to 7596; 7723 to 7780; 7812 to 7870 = 0.07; 6.3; 6.262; 6.14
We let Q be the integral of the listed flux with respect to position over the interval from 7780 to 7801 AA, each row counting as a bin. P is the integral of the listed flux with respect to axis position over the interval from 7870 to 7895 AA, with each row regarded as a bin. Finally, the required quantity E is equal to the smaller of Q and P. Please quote 129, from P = 146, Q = 129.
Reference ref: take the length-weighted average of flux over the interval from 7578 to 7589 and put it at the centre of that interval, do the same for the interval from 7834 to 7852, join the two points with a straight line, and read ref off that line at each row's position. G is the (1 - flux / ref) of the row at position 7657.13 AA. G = 0.01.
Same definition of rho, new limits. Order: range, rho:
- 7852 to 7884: 7864.40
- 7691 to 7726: 7696.01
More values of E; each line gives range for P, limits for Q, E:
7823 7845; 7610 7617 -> 39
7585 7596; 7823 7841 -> 69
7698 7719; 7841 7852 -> 67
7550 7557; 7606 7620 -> 42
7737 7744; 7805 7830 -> 45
